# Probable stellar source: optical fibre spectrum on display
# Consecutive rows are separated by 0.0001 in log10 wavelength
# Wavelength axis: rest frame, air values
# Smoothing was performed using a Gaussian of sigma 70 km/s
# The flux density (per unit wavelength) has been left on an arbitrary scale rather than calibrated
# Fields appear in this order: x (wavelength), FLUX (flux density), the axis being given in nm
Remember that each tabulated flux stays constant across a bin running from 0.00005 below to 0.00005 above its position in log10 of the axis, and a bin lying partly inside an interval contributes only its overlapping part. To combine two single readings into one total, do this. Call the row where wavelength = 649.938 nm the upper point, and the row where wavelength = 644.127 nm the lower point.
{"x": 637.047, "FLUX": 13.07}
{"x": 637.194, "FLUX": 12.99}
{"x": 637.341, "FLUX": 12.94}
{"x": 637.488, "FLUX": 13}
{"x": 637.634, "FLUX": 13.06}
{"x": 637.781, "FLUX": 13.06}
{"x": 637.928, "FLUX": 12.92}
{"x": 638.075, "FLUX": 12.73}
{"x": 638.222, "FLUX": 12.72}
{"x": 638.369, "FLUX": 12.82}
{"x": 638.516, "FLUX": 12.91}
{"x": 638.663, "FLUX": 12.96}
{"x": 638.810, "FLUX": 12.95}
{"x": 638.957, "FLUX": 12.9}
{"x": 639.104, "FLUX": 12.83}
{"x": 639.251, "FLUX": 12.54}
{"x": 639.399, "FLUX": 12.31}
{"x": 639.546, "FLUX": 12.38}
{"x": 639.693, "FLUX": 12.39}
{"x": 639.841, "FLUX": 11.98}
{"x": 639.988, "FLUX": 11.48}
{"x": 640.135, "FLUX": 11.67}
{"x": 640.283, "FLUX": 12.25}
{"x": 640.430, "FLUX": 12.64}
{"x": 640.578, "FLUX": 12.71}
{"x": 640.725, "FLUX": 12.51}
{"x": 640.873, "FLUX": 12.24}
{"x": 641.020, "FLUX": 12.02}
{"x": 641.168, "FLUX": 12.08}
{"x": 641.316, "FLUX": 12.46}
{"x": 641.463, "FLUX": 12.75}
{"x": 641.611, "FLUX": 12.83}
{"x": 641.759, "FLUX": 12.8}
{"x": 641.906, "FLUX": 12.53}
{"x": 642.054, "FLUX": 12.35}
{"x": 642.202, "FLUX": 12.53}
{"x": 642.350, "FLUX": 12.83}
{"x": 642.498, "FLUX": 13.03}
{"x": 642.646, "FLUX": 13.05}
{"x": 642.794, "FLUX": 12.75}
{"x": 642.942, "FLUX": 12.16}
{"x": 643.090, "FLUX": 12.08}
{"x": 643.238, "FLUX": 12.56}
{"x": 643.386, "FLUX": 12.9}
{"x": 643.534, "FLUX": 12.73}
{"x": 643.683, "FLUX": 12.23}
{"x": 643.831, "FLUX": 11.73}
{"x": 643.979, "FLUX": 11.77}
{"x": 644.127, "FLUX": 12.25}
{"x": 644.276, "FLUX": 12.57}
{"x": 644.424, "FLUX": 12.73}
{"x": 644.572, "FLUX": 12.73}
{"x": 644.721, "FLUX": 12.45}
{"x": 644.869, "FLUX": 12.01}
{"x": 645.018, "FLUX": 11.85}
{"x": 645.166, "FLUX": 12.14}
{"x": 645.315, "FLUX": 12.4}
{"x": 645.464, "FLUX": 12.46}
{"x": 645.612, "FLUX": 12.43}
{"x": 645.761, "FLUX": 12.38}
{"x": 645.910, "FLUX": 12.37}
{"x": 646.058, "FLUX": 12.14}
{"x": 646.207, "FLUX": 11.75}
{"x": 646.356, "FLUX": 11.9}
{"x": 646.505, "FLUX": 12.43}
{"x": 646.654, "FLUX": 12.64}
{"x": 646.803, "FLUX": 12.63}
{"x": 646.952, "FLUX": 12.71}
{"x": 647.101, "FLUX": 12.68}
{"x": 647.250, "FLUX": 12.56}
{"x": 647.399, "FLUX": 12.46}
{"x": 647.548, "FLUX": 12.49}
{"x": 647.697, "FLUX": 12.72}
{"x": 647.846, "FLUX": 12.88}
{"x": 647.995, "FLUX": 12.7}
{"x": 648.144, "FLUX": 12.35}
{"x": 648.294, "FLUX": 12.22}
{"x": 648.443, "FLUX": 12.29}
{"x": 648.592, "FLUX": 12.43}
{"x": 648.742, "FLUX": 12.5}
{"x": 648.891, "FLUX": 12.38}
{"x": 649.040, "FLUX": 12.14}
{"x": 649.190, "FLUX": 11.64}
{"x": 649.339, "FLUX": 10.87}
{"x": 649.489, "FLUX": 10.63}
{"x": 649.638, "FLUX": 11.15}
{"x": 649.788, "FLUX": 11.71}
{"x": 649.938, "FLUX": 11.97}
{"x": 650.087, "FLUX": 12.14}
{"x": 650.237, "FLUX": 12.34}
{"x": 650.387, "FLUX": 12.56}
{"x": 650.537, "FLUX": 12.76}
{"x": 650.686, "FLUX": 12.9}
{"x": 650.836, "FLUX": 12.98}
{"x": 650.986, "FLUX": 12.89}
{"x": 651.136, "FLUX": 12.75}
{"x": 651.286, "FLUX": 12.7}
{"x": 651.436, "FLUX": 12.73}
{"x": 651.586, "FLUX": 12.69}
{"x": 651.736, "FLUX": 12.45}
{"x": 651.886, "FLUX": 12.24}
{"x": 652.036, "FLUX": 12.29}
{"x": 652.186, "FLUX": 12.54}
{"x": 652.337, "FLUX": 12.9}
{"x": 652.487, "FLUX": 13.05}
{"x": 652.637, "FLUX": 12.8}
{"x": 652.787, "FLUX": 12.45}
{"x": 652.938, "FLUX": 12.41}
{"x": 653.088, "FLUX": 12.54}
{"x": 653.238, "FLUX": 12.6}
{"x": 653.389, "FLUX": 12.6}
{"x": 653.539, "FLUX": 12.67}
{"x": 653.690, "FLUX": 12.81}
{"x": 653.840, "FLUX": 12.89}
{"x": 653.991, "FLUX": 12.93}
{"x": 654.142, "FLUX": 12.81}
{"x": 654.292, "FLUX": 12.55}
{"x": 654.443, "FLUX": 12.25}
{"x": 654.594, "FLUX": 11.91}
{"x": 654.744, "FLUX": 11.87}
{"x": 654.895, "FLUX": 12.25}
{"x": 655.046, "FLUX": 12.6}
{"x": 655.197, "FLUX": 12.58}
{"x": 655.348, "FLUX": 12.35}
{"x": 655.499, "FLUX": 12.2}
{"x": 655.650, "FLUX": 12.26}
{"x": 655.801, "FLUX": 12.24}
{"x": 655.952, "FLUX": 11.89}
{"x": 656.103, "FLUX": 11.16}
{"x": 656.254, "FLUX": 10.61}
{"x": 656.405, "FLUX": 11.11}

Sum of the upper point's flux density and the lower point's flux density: 24.2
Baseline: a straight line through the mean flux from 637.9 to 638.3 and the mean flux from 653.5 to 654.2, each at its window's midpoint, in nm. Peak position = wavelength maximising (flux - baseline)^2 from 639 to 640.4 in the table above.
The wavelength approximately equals 639.988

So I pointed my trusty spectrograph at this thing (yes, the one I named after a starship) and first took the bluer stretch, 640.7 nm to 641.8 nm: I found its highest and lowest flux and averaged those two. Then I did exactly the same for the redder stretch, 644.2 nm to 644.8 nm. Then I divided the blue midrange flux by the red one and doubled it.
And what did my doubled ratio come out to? 1.97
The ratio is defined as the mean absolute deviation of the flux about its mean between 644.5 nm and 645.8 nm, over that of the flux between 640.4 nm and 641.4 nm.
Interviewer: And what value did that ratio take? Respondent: 0.92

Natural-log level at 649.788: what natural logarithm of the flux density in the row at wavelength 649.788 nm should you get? 2.46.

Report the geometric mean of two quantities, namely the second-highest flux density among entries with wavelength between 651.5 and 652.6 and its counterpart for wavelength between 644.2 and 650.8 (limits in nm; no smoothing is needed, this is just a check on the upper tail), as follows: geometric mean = 12.9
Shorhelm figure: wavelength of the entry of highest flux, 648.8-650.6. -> 650.537 nm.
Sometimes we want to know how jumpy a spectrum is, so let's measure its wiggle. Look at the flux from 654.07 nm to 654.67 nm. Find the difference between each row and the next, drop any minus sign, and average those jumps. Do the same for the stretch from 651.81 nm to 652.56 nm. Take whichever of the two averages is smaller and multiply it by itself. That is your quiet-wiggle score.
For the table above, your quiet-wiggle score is 0.041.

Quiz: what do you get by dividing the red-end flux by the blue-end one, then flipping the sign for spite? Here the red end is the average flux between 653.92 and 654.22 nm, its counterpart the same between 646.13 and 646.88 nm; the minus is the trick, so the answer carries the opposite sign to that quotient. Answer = -1.05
